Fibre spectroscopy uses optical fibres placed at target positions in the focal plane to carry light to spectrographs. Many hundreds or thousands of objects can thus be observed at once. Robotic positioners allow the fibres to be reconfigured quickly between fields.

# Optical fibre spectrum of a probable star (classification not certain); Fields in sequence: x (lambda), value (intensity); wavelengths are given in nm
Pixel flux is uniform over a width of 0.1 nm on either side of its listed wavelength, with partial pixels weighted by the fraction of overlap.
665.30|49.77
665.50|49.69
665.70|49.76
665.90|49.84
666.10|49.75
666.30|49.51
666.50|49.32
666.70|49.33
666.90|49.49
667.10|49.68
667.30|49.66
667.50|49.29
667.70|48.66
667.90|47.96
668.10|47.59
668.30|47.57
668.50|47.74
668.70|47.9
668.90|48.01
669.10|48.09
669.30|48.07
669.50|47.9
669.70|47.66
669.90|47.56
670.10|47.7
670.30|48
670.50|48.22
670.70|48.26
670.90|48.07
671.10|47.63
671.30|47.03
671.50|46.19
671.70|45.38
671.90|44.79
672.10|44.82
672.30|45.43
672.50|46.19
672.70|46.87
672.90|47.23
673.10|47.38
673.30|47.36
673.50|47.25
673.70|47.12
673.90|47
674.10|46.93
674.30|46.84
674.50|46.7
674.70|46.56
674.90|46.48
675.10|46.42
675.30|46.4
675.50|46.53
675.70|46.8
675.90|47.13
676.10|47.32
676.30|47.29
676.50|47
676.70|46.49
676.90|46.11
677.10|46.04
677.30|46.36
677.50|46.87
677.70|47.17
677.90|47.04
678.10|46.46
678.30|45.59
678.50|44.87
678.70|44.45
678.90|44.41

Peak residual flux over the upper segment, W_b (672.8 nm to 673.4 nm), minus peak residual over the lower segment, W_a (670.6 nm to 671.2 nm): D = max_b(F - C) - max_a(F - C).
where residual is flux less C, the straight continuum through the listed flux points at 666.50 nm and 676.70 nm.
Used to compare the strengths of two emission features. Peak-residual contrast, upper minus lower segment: -0.2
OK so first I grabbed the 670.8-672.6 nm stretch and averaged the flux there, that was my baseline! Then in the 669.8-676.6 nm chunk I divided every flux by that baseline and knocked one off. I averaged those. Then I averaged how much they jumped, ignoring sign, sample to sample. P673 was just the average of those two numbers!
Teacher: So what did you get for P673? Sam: 0.0106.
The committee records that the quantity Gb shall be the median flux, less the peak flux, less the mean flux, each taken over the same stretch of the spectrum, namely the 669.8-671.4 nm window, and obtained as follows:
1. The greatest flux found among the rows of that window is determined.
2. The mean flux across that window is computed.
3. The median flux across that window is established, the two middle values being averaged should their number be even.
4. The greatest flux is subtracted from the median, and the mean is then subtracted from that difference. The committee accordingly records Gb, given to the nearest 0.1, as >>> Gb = -48.2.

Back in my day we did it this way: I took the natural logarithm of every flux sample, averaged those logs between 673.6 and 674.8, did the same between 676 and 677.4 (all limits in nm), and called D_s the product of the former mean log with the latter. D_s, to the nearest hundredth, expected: 14.78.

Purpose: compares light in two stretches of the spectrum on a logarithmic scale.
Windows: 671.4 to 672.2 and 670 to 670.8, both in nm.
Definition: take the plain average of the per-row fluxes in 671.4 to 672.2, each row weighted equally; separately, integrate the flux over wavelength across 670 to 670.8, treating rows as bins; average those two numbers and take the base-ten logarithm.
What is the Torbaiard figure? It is 1.62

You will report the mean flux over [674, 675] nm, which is 46.7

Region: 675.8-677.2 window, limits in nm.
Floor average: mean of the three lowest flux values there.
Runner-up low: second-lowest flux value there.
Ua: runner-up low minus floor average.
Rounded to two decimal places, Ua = -0.10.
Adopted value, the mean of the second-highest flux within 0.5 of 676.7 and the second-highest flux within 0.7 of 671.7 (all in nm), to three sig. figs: 47.0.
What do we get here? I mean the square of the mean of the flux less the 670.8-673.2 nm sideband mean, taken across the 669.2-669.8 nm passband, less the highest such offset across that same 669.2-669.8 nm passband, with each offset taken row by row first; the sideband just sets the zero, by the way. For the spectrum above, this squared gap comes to 0.037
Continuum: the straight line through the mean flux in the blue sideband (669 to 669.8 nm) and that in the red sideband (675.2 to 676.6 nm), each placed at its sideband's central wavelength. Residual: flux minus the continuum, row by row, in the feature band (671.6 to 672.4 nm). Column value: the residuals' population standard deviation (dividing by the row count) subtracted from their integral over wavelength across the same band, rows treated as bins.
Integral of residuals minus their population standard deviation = -2.2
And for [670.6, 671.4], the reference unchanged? -0.4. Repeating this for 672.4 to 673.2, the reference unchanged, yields -0.9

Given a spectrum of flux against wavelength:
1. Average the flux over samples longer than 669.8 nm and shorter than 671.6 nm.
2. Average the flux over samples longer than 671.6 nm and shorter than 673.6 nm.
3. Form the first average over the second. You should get 1.03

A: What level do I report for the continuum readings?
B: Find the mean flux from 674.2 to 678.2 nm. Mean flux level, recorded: 46.7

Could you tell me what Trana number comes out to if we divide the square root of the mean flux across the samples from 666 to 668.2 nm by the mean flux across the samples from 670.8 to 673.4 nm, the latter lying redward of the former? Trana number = 0.151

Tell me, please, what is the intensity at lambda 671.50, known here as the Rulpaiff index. 46.19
